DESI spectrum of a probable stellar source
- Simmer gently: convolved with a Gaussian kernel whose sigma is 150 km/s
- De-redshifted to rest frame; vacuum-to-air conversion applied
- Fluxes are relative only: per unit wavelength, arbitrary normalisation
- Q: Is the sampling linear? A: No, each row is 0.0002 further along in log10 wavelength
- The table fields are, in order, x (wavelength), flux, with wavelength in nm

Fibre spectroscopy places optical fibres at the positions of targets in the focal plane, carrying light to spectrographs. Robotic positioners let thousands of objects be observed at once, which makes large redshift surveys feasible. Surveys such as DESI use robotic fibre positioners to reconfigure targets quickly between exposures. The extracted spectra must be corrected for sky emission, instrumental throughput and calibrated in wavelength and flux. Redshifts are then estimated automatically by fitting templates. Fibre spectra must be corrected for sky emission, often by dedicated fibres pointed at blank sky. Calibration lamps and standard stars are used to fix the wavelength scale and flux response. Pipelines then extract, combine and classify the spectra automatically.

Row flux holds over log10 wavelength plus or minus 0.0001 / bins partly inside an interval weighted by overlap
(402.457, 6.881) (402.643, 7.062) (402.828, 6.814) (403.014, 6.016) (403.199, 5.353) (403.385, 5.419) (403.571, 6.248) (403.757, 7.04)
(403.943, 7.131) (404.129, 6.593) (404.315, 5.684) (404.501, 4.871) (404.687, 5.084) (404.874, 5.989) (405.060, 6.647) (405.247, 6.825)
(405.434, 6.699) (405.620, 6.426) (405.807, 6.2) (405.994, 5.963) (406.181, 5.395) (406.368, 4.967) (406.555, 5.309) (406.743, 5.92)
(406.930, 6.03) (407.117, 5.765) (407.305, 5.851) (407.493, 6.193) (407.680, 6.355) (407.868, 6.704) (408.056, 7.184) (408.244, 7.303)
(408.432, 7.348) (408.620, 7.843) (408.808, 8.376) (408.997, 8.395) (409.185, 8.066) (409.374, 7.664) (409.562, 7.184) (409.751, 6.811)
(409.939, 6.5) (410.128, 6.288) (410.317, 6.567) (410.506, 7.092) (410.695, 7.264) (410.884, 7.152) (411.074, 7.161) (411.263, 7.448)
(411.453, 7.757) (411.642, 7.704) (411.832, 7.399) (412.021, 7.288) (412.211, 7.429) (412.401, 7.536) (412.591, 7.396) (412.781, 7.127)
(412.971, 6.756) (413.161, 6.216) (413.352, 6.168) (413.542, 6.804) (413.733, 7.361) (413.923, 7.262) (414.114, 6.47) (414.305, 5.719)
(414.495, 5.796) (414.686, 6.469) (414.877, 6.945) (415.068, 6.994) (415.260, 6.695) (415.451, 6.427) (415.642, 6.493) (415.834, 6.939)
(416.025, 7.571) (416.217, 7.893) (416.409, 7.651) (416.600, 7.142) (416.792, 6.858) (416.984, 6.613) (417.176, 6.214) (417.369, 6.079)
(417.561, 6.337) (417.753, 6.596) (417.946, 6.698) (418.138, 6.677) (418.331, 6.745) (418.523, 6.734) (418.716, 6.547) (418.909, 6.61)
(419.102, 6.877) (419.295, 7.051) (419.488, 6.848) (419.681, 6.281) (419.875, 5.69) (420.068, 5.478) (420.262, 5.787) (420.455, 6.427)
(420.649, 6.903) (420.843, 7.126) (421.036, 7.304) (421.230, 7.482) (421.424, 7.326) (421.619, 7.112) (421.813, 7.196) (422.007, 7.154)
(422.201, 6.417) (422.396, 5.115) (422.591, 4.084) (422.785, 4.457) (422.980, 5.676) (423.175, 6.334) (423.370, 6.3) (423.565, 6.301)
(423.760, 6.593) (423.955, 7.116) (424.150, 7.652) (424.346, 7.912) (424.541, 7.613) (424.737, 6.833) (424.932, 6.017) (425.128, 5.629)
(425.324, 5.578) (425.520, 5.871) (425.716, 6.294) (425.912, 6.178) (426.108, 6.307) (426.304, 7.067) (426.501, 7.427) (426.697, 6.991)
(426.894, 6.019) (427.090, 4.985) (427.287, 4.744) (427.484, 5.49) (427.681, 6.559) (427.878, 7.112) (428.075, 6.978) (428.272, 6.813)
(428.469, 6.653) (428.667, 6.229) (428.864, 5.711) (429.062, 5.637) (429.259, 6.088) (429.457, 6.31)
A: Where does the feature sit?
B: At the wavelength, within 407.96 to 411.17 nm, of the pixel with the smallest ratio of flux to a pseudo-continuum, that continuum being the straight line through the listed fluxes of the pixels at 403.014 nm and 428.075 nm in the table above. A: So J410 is 410.128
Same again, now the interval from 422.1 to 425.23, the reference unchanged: 422.591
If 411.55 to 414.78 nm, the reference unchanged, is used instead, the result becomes 414.305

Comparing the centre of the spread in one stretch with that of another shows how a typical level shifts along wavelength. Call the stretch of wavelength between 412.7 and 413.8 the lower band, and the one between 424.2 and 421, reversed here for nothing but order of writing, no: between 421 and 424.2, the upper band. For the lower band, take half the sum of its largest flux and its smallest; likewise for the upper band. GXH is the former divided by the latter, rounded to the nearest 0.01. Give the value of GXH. 1.15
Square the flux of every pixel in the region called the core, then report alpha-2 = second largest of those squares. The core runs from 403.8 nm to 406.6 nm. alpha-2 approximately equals 47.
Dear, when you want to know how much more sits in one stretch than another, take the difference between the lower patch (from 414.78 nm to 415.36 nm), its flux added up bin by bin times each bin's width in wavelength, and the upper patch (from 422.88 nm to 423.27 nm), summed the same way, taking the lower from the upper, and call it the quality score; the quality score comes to -1.6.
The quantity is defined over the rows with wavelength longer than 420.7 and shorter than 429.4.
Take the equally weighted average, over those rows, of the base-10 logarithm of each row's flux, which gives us 0.80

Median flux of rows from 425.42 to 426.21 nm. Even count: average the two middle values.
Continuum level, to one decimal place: 6.2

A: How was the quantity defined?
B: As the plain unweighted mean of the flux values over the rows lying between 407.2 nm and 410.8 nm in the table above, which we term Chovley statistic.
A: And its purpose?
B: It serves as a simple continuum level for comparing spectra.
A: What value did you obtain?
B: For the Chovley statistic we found 7.1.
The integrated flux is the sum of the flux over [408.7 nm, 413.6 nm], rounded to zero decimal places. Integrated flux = 188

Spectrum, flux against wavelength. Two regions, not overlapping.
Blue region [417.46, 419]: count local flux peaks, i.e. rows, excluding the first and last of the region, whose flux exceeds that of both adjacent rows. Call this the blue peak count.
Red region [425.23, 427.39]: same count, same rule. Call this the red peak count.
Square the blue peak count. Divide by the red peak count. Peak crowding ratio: 2.0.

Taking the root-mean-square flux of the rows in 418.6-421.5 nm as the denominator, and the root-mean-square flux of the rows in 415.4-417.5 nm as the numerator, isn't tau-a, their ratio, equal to 1.04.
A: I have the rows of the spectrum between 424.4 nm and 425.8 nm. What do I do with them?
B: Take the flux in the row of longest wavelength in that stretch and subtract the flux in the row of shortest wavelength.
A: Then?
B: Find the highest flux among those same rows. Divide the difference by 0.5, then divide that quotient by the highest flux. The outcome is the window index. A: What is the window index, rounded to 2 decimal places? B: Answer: -0.35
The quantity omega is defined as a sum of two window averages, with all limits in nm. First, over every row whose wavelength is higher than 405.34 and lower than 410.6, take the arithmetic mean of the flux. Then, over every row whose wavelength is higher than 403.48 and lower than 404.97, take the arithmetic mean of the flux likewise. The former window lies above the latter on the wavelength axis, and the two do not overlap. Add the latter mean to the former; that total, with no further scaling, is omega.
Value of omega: 12.7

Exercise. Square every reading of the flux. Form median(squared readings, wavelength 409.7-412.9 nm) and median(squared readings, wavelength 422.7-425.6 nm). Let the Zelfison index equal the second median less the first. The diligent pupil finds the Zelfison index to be -13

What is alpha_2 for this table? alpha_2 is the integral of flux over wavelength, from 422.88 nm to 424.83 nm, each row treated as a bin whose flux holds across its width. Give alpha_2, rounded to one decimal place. 13.3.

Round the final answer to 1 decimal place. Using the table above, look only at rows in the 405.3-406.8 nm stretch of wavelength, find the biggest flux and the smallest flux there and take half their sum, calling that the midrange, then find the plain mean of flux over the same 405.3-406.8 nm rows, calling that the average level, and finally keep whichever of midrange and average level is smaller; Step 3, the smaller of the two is 5.8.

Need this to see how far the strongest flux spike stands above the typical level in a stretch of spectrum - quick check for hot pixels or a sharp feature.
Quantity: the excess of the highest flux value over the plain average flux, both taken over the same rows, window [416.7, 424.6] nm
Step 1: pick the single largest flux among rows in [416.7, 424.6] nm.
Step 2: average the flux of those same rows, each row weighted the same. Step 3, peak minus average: 1.4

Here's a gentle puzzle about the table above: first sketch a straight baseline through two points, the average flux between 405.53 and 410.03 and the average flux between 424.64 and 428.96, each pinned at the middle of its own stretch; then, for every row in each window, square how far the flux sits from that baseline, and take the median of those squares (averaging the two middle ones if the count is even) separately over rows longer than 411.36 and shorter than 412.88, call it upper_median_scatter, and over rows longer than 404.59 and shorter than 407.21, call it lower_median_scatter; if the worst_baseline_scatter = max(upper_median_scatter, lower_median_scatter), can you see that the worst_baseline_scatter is 0.73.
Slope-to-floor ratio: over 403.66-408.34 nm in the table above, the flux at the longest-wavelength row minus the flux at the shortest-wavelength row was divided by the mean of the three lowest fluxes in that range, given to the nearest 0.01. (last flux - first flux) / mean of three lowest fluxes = 0.05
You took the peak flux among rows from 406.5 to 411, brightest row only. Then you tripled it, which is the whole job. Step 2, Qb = 25.2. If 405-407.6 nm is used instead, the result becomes 20.5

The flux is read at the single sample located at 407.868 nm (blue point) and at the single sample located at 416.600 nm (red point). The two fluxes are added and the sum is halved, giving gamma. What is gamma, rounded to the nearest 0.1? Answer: 6.9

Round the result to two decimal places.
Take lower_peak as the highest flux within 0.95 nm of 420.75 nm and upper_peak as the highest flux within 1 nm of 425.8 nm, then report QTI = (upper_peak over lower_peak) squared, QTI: 0.99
